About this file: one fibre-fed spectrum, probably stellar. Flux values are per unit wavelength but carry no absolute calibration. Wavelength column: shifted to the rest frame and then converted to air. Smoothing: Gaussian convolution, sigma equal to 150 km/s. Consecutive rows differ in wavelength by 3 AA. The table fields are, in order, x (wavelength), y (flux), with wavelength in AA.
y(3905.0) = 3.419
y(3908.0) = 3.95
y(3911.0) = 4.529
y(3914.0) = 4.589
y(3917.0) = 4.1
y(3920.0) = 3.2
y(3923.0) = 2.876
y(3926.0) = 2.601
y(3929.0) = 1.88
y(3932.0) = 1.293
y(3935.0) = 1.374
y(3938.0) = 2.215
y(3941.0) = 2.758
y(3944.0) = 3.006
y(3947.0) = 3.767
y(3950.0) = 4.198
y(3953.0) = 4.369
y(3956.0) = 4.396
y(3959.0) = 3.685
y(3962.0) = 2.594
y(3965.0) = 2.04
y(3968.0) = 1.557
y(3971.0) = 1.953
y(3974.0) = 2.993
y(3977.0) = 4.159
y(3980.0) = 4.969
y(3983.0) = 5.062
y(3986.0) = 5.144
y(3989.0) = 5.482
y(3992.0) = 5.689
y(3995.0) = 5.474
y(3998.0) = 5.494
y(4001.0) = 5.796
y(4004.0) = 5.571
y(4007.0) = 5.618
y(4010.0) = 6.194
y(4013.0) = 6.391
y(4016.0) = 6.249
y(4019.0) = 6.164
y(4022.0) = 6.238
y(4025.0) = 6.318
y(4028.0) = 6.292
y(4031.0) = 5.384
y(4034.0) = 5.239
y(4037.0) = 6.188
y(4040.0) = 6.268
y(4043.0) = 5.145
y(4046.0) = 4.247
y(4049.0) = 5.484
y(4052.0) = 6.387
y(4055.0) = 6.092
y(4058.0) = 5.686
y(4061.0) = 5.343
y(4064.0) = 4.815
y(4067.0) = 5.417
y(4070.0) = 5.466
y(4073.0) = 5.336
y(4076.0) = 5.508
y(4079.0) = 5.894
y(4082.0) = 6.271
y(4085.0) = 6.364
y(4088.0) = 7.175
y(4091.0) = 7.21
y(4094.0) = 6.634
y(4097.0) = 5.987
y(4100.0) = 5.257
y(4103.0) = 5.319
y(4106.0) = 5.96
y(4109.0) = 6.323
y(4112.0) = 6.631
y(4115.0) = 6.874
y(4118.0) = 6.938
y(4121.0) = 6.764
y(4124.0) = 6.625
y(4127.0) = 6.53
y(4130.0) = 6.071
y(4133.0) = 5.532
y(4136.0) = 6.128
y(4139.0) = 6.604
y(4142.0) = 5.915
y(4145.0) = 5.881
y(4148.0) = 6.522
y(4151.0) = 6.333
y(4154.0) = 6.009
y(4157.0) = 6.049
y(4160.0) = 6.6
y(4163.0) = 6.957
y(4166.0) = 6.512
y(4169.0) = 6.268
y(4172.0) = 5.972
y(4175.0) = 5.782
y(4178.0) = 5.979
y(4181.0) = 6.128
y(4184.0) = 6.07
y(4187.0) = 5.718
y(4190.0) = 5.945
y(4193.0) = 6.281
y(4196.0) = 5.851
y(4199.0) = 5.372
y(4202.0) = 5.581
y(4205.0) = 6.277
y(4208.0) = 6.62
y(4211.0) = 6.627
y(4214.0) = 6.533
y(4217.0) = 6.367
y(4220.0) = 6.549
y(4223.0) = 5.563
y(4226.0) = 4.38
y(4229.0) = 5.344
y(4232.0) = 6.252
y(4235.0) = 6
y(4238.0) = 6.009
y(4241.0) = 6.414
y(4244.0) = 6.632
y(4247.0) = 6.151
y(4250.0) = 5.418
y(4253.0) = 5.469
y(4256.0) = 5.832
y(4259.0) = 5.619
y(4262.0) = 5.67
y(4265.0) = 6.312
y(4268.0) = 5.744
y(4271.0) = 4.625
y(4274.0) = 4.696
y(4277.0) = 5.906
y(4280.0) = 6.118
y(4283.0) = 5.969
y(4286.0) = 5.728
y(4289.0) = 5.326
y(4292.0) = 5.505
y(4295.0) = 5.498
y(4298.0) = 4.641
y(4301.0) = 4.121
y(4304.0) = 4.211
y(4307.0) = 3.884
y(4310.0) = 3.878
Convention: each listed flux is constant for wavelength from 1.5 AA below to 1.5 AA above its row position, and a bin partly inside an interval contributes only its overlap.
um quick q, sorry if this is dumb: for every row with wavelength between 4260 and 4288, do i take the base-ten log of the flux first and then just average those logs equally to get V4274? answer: 0.749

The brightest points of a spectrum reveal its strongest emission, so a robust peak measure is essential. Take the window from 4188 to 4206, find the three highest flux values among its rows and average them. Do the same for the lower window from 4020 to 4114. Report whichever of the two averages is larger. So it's 7.01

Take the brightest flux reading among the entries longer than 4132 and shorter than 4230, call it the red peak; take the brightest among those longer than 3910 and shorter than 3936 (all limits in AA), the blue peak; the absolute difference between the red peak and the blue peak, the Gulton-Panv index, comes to 2.4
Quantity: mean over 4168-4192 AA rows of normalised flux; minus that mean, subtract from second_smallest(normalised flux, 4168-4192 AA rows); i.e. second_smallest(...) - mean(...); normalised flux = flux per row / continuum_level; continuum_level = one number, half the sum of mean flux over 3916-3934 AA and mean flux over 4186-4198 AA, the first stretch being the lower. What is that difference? -0.047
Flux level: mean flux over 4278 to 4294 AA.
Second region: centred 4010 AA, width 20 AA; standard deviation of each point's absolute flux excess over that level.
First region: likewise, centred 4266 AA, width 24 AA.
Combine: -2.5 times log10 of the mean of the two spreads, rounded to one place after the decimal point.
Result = 1.2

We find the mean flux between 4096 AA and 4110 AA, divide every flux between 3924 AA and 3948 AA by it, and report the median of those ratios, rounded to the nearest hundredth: 0.42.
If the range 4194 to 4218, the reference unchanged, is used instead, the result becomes 1.10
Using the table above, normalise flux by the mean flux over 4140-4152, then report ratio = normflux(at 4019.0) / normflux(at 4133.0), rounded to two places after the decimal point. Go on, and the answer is 1.11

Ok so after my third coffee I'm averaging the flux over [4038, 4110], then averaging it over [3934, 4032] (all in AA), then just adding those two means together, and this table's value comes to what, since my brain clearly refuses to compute 10.3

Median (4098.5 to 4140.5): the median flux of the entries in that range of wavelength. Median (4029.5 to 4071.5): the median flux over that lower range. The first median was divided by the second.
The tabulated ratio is 1.18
